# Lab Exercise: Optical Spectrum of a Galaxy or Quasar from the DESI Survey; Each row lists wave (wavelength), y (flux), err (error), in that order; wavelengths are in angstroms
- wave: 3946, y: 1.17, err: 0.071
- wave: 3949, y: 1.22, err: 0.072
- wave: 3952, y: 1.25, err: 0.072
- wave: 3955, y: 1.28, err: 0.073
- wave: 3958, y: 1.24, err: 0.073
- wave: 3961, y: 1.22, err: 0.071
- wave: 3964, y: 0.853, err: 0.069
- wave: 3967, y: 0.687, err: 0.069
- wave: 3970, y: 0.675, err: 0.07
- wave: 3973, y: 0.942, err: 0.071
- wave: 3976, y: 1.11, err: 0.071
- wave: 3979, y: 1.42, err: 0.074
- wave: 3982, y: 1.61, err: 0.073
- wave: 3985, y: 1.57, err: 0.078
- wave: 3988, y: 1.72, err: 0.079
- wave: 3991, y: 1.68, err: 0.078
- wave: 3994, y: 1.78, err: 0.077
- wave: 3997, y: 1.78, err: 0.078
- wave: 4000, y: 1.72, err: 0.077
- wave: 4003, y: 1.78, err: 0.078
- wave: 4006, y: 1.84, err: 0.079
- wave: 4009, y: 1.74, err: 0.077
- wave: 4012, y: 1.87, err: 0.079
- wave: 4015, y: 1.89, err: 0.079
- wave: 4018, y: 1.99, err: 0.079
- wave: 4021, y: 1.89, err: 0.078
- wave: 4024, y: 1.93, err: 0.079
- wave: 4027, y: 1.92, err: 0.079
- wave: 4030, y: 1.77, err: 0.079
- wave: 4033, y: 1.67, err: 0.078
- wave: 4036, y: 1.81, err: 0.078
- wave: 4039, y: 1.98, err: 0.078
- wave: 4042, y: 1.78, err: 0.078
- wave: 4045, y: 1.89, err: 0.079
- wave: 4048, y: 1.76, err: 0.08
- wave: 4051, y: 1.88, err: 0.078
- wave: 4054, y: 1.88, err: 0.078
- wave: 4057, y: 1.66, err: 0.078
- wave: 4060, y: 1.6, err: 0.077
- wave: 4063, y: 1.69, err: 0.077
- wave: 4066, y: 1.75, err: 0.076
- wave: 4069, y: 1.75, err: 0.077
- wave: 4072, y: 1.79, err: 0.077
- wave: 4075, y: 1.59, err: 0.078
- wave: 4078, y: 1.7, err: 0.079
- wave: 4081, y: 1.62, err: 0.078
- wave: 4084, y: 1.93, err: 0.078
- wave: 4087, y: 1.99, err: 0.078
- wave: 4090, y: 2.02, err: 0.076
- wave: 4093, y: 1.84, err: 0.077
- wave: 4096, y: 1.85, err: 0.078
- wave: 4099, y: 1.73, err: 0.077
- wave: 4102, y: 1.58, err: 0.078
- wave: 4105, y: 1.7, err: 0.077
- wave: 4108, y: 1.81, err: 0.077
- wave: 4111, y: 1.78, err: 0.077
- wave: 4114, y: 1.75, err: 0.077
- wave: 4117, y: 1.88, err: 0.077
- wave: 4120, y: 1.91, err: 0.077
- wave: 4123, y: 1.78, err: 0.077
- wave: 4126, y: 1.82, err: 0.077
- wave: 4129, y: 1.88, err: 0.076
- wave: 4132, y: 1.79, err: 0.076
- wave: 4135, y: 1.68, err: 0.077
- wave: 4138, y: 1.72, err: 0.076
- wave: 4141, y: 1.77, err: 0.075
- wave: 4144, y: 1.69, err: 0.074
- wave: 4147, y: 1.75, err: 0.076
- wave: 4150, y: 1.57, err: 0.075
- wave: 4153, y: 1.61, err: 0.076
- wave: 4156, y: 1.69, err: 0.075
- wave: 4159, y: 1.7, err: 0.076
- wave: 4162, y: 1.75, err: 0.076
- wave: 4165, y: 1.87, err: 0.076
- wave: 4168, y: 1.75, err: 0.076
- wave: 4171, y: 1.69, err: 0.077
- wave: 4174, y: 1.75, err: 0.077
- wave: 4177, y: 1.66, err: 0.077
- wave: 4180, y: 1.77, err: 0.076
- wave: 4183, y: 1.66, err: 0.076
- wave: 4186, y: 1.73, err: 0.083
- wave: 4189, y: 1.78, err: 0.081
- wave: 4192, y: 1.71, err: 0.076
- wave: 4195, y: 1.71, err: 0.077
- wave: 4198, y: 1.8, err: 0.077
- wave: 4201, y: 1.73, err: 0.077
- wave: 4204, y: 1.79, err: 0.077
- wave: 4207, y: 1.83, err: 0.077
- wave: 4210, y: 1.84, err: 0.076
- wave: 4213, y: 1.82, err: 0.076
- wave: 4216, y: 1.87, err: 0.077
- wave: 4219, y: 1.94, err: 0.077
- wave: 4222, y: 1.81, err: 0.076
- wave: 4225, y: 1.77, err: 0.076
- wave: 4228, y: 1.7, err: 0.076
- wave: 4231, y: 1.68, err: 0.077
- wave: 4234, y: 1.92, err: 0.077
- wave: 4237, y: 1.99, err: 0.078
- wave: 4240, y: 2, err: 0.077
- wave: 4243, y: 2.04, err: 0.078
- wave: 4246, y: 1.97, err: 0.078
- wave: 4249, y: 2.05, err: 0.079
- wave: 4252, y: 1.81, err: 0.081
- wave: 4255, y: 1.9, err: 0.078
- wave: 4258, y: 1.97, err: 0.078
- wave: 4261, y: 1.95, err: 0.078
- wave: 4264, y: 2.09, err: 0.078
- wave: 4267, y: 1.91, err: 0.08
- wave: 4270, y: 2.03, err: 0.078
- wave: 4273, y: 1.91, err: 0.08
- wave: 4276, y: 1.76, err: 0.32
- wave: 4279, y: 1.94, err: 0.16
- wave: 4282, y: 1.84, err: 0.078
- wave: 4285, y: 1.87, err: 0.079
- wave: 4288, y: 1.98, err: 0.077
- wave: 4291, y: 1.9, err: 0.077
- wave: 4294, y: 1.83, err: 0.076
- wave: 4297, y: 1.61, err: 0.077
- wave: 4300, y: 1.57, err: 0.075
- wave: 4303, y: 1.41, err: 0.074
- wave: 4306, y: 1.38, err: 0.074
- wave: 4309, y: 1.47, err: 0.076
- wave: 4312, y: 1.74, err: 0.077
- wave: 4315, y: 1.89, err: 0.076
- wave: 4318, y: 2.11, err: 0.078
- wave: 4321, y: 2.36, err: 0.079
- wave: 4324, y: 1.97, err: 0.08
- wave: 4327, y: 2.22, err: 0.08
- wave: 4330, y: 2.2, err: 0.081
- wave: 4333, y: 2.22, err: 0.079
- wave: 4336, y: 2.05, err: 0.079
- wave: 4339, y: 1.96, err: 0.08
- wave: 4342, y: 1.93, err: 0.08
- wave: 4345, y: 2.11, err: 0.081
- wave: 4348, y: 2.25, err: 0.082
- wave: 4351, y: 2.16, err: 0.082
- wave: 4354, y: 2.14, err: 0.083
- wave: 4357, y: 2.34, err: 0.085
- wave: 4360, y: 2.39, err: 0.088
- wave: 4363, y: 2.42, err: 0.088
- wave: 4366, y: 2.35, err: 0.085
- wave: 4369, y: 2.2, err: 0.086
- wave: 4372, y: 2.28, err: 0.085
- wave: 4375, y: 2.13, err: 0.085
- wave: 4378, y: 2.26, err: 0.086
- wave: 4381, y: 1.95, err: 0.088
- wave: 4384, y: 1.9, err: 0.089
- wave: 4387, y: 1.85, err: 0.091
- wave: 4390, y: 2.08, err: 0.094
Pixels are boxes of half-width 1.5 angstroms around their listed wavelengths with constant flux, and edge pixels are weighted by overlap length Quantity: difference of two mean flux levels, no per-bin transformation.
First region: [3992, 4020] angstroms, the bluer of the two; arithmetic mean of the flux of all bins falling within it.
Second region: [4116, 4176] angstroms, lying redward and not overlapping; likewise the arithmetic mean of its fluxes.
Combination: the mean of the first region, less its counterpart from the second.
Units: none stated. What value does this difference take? 0.07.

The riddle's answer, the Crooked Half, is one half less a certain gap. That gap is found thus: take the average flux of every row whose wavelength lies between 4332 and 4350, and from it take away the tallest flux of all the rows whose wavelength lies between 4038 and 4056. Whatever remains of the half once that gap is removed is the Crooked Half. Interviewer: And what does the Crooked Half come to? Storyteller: 0.4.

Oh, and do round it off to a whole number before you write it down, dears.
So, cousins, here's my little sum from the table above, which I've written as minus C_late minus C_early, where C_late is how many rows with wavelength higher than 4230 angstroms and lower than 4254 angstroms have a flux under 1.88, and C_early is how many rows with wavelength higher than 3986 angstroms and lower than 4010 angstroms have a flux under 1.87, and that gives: -10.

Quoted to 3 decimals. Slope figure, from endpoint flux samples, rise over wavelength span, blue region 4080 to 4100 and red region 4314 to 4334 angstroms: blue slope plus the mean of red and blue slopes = 0.018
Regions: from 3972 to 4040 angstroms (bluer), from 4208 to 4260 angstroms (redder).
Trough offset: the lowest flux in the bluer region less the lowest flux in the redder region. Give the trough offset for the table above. -0.74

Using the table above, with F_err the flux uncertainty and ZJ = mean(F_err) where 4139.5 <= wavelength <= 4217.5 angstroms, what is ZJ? 0.0766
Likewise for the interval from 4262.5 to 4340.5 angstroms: 0.0903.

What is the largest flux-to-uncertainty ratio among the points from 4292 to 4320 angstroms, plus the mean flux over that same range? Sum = 28.7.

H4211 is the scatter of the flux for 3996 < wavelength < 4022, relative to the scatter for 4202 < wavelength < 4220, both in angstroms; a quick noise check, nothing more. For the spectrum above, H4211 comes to 1.7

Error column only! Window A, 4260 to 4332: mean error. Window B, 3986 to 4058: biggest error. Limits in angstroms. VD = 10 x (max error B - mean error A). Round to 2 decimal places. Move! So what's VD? -0.11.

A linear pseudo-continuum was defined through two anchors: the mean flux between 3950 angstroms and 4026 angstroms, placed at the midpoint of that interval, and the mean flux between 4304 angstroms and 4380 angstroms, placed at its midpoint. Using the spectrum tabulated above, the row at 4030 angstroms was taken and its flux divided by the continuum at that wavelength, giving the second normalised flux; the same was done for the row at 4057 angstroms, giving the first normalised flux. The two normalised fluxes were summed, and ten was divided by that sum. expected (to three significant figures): 4.64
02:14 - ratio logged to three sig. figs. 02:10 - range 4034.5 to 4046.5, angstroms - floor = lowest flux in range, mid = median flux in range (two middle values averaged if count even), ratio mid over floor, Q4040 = 1.04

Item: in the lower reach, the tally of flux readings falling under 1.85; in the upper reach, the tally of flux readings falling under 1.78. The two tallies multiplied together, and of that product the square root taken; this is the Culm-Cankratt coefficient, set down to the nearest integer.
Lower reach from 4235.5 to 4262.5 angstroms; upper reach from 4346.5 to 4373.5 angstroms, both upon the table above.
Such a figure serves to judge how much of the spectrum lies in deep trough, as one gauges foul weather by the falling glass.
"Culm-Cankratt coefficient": 0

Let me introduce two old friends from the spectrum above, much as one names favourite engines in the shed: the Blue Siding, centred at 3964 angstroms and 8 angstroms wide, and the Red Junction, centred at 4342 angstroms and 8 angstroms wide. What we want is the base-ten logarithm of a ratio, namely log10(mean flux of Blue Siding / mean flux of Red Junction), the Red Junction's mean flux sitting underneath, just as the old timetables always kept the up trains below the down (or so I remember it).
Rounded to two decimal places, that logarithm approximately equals -0.34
